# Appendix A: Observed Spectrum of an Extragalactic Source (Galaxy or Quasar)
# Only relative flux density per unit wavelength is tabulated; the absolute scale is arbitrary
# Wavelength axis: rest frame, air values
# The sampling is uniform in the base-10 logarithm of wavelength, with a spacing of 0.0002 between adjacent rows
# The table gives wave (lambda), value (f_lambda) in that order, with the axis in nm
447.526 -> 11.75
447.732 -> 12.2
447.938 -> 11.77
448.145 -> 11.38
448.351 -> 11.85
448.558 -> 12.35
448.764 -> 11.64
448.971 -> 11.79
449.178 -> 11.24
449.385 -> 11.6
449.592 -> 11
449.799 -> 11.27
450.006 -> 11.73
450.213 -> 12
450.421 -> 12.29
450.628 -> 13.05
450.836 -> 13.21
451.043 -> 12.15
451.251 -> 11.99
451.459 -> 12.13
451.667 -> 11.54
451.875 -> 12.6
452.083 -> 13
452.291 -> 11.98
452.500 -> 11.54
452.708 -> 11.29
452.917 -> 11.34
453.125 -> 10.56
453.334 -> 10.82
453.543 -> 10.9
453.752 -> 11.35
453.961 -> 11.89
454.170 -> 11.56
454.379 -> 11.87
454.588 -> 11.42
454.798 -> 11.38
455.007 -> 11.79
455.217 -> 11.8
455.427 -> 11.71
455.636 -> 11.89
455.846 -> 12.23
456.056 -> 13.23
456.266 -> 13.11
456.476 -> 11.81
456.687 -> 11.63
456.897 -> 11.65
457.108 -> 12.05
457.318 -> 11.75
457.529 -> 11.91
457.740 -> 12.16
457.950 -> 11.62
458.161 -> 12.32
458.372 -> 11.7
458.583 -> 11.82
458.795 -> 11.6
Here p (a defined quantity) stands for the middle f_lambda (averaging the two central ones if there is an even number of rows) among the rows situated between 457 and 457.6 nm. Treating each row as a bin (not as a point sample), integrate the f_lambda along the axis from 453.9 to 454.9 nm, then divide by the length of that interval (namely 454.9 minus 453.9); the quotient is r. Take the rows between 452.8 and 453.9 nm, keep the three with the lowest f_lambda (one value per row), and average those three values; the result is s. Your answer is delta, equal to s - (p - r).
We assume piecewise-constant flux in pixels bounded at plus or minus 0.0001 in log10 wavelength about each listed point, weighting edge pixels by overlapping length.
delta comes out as 10.5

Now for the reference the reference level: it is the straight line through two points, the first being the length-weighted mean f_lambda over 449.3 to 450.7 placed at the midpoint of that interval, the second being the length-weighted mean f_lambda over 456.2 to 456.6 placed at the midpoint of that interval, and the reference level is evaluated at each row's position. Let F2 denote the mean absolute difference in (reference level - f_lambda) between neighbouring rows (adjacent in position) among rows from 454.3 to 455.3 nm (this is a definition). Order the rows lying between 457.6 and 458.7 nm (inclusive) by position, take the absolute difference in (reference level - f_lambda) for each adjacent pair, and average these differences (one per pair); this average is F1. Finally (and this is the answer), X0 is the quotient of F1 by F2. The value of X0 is 2.14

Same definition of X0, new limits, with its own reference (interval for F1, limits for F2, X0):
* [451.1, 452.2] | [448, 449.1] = 1.20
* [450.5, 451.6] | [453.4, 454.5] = 0.95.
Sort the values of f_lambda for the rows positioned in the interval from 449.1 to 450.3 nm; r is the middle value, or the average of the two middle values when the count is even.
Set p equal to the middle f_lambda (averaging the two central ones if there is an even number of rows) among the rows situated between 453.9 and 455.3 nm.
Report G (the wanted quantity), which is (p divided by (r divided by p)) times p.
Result 143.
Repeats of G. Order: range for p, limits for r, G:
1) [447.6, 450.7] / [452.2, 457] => 140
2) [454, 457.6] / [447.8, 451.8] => 139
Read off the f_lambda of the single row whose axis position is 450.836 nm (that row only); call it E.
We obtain 13.21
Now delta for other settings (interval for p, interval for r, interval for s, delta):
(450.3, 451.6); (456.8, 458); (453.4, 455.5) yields 10.9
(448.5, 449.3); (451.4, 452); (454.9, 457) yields 12.1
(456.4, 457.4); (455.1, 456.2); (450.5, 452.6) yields 12.1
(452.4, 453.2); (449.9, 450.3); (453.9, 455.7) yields 12.0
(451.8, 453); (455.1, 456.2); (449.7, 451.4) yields 12.1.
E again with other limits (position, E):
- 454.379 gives 11.87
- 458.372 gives 11.7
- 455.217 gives 11.8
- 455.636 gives 11.89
